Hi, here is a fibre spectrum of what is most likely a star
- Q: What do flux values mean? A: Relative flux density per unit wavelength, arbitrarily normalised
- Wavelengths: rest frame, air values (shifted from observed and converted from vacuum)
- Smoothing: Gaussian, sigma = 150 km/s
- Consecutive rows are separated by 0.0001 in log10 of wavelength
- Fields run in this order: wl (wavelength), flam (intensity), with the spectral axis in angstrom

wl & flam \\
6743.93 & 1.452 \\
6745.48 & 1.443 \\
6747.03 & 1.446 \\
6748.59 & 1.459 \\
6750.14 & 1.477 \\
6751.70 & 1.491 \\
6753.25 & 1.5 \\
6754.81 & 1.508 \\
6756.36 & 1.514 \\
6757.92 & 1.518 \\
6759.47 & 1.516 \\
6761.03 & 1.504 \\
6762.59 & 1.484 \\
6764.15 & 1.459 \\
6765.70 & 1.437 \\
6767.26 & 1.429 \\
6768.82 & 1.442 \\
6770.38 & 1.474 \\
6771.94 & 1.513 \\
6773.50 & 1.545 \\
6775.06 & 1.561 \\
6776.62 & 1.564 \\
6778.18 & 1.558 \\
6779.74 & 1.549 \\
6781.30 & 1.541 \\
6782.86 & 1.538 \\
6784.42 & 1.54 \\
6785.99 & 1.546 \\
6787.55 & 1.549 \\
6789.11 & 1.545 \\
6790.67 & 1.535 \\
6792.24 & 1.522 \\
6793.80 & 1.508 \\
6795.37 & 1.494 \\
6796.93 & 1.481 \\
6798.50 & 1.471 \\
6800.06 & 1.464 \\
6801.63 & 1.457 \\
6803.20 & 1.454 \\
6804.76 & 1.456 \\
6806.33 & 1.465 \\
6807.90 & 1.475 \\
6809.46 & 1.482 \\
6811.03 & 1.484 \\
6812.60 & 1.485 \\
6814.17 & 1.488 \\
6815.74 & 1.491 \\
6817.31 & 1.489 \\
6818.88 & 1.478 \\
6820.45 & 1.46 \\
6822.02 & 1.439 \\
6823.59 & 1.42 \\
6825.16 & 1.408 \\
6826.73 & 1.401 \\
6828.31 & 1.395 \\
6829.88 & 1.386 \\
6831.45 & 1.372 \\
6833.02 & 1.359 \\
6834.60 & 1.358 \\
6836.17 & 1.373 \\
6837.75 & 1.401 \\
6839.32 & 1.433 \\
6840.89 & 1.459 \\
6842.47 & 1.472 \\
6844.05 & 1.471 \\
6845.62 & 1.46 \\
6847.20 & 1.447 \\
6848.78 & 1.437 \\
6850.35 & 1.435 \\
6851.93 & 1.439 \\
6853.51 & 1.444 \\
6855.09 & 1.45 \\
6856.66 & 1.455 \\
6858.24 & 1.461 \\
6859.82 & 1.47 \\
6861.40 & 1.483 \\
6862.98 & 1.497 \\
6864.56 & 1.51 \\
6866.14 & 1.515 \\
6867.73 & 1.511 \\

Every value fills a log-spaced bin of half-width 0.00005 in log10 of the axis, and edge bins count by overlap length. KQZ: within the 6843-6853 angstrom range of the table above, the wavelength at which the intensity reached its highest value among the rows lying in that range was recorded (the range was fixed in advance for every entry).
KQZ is 6844.05 angstrom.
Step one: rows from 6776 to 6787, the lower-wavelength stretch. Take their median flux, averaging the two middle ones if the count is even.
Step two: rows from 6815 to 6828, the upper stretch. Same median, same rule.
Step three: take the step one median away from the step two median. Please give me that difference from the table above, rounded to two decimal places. -0.10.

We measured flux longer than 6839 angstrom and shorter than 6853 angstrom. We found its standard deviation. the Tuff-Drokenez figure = 0.015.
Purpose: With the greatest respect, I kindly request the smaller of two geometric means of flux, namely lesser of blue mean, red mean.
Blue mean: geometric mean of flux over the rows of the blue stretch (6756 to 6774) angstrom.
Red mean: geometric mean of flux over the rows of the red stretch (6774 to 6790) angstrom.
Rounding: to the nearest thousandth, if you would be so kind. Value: 1.486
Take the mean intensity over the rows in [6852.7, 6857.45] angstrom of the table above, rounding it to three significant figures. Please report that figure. 1.45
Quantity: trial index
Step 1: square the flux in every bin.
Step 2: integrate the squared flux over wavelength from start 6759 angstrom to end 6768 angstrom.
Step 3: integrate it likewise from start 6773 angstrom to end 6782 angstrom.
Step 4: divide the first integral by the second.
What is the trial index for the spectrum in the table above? 0.896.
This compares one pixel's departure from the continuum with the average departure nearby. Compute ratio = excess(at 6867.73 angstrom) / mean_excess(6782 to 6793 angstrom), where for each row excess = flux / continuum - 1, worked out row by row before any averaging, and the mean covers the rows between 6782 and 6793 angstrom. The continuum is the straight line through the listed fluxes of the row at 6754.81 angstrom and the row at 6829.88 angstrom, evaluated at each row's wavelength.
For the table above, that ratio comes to 2.4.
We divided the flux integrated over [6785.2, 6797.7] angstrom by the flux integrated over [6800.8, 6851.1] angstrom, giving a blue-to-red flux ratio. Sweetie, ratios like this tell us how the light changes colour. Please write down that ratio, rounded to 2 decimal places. 0.26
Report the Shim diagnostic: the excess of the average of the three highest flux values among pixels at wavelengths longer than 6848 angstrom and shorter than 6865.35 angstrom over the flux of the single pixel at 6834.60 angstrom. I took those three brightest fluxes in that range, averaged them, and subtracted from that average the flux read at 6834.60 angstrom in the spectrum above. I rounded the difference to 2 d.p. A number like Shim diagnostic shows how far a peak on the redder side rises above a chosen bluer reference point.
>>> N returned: 0.14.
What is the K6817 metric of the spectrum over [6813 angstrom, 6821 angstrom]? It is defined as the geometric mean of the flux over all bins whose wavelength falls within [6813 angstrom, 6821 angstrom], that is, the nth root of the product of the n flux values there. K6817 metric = 1.48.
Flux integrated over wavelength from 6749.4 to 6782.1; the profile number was 49.2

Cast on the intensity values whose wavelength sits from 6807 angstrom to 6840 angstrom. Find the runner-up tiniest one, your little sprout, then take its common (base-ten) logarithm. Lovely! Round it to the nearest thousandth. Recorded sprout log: 0.133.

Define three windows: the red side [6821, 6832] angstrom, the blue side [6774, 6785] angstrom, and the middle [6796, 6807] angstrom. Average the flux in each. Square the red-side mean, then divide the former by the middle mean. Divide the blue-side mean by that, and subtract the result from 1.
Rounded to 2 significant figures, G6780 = -0.15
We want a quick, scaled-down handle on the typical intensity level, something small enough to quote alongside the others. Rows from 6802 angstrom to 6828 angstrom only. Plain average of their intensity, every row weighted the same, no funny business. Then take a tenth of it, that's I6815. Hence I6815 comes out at 0.146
